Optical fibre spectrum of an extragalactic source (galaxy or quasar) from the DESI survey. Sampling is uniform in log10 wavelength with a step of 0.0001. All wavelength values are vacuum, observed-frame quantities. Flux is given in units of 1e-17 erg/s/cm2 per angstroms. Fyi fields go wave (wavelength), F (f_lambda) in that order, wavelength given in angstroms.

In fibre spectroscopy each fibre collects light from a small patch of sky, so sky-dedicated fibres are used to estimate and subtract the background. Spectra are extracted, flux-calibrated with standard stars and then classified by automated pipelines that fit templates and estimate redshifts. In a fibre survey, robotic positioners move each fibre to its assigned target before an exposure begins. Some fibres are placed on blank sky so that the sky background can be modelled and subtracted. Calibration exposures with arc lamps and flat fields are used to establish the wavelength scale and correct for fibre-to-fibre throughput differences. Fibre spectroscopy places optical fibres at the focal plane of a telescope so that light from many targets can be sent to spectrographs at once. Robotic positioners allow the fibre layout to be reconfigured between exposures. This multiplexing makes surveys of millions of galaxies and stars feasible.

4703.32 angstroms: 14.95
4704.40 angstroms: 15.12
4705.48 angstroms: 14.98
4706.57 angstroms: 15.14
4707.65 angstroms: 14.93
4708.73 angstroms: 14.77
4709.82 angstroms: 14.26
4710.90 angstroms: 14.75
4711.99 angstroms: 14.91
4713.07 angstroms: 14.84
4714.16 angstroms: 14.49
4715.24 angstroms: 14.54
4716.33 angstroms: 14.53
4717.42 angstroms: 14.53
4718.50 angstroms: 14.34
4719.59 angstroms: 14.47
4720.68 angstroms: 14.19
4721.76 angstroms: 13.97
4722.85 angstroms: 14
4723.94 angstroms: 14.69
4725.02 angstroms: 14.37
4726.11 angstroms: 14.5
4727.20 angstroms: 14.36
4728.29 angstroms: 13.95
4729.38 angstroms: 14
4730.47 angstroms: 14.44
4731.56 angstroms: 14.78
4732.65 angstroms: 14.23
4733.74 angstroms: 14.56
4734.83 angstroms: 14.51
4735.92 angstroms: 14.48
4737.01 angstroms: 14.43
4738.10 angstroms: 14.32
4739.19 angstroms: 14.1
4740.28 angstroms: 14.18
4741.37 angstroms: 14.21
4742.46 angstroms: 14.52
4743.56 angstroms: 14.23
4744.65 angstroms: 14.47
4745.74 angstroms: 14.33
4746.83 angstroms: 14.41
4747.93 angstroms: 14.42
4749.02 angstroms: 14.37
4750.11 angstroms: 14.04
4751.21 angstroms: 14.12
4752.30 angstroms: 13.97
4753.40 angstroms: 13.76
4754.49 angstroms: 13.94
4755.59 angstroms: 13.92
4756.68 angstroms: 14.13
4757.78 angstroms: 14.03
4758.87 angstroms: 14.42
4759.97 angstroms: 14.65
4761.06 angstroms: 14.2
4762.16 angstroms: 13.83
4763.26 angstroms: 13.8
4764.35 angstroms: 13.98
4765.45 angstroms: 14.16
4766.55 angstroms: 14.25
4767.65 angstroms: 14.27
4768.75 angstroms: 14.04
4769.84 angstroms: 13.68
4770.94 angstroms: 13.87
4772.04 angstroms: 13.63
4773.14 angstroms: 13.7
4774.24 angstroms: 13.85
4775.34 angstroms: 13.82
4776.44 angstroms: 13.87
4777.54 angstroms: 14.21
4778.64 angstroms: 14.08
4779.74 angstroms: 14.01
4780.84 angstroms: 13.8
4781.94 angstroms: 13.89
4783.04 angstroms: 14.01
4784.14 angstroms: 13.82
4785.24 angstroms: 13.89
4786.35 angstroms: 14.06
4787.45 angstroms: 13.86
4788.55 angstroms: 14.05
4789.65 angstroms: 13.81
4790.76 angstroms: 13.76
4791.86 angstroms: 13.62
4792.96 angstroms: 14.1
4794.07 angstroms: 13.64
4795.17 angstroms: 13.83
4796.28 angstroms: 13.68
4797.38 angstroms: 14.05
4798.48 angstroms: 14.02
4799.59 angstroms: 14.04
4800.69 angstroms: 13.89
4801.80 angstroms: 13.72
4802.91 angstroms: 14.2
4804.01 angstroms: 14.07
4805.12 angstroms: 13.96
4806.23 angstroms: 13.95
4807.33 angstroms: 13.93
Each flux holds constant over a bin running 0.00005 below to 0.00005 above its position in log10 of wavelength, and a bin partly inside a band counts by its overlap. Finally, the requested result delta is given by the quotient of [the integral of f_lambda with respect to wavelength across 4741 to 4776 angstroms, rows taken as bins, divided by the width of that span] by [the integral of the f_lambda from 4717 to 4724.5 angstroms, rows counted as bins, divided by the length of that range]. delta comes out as 0.98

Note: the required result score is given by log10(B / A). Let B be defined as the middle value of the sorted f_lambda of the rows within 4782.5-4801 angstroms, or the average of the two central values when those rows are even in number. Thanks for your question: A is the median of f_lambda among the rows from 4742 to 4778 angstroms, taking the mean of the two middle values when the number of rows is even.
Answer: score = -0.005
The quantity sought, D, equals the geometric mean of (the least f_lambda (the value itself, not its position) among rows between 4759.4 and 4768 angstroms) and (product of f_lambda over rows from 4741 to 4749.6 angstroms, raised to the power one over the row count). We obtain 14.1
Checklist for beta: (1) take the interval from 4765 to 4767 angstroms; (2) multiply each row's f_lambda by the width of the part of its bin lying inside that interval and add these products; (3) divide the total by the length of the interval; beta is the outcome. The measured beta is 14.2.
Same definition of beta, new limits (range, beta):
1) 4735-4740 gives 14.4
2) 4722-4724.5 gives 14.3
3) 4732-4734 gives 14.4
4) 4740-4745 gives 14.3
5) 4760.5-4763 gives 14.0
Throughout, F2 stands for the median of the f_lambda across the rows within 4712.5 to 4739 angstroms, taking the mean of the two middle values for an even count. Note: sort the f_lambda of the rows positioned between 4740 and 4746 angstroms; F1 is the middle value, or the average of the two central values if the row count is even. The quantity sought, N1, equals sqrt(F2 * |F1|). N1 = 14.4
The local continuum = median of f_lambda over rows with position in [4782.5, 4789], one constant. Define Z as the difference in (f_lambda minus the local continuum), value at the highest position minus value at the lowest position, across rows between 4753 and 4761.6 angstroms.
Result 0.4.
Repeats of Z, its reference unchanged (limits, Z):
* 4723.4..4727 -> -0.2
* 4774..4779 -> 0.2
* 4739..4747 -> 0.3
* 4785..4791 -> -0.1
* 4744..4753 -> -0.5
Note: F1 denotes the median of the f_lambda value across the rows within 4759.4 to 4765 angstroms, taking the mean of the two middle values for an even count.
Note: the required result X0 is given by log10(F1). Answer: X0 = 1.15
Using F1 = 14.0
